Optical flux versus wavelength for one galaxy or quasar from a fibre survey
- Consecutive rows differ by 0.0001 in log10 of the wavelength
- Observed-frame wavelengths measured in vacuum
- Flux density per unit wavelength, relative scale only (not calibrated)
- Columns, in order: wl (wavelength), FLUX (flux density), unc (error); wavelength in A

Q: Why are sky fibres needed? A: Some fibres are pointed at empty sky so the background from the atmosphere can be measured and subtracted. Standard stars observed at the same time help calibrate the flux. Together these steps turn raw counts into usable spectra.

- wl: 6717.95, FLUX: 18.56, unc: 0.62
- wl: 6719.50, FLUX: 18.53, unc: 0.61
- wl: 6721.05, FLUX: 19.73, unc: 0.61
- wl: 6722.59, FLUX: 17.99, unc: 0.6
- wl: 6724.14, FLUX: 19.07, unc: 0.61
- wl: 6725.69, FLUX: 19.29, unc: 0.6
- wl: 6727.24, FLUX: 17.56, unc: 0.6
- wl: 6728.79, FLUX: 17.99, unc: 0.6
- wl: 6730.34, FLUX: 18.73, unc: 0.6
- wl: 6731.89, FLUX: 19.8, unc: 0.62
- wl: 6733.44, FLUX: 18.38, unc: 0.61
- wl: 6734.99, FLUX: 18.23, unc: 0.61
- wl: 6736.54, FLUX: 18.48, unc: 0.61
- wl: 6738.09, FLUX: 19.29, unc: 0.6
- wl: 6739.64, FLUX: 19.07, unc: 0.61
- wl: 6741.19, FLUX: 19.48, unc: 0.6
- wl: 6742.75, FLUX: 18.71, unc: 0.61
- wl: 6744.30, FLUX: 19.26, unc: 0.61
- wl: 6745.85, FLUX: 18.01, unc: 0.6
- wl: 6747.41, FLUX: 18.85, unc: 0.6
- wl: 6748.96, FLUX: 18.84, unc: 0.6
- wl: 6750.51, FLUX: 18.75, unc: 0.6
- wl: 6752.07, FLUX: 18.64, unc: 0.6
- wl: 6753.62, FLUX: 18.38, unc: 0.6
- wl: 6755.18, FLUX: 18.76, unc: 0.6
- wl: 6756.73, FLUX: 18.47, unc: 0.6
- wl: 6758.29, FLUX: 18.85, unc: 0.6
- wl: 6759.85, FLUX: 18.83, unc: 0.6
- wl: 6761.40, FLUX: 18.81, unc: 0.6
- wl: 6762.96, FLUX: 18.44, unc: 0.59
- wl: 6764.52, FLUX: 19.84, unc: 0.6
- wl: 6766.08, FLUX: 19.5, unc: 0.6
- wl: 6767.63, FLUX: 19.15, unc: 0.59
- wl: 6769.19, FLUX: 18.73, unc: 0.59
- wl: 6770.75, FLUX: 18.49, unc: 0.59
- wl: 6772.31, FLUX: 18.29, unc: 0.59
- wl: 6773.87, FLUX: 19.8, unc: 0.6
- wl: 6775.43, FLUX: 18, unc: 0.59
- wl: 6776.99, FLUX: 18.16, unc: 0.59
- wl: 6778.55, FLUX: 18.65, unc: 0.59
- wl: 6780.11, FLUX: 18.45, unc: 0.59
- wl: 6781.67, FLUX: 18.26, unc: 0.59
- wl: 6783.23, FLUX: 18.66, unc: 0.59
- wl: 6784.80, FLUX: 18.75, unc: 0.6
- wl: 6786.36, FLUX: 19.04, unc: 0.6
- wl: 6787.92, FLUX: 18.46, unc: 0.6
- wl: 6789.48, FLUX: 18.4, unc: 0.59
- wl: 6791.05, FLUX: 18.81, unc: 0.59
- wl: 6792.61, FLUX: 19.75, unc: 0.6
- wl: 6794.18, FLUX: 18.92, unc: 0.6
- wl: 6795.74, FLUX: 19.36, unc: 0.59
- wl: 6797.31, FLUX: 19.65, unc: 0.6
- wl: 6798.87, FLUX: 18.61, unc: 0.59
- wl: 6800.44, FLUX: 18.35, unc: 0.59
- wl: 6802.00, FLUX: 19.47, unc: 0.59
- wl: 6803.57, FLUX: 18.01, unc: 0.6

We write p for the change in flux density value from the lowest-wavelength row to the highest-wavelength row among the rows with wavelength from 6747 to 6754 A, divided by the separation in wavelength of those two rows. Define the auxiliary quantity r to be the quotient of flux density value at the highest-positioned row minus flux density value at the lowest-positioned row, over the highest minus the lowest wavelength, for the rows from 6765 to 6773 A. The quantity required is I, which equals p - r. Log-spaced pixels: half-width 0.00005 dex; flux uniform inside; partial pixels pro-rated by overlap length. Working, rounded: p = -0.076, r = -0.194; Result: 0.119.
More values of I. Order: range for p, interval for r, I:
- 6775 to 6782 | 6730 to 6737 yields 0.082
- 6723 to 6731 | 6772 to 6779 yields -0.113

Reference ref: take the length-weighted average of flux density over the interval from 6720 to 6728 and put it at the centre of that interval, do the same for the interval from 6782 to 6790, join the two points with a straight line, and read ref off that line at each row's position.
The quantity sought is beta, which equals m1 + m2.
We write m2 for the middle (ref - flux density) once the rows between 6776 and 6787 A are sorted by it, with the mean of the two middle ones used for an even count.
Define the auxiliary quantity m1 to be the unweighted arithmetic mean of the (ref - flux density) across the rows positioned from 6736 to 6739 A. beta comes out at -0.16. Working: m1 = -0.18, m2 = 0.0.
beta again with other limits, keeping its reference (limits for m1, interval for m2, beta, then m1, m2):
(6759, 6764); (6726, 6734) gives 0.32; -0.01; 0.3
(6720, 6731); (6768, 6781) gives 0.29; 0.10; 0.2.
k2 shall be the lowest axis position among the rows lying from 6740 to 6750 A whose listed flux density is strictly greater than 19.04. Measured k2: 6741.19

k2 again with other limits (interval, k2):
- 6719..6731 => 6721.05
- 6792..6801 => 6792.61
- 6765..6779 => 6766.08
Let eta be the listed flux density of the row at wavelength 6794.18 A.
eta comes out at 18.92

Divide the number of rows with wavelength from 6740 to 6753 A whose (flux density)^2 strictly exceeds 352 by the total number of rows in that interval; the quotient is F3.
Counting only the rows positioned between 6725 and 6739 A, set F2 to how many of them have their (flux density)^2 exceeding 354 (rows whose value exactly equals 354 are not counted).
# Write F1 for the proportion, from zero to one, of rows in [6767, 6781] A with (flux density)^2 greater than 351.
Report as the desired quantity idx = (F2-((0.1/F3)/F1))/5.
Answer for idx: 0.42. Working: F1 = 0.22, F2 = 3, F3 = 0.50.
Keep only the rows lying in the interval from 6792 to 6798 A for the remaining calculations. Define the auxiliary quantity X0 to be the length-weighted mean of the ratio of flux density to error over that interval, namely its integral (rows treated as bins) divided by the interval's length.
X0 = 32.5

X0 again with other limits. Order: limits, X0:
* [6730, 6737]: 30.7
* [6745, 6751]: 31.0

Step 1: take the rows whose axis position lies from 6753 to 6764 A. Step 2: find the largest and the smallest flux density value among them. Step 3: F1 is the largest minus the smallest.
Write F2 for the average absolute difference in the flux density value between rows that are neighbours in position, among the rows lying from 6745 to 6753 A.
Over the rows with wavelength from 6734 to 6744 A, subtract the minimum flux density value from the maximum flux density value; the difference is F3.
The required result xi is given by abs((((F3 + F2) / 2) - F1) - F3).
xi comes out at 0.96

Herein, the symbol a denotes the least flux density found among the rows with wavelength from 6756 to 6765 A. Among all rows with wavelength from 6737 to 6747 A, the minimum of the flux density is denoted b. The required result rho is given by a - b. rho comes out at 0.43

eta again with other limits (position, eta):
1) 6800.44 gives 18.35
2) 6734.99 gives 18.23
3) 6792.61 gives 19.75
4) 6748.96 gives 18.84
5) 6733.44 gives 18.38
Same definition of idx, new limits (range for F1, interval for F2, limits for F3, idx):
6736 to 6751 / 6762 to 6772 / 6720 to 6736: 0.53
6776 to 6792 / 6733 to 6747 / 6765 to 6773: 0.63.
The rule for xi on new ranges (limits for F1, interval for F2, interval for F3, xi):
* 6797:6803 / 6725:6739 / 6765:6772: 1.39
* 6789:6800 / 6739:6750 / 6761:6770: 1.73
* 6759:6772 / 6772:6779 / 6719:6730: 1.99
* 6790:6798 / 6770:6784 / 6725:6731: 1.50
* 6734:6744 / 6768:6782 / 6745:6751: 1.37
